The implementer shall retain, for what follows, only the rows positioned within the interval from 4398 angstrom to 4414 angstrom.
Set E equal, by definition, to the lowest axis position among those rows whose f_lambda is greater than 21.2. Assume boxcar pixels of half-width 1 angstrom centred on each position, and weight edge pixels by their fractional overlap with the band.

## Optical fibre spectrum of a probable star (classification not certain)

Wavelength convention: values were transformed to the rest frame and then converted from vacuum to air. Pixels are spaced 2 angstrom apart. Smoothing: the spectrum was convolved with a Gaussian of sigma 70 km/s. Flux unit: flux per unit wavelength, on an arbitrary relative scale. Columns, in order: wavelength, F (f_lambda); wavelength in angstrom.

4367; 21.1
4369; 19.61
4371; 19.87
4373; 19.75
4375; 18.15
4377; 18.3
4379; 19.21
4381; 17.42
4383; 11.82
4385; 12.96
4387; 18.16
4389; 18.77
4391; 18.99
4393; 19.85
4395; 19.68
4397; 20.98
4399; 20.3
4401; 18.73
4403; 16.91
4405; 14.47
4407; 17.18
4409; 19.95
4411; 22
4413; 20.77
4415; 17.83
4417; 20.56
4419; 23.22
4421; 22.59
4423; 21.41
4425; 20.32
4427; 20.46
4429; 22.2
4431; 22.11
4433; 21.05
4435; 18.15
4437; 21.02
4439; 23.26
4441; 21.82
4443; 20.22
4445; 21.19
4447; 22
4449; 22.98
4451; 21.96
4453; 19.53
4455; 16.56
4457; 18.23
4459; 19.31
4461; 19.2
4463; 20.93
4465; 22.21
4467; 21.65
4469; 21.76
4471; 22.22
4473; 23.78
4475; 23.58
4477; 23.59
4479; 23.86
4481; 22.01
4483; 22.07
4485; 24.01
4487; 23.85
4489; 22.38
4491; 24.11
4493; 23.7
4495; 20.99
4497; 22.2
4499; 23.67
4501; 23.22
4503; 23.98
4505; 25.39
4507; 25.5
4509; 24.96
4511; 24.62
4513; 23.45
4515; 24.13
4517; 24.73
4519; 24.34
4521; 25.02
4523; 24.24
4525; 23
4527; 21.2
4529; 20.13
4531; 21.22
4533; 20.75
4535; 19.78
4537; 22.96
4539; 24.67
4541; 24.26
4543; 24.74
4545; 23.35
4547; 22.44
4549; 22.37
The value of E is 4411 angstrom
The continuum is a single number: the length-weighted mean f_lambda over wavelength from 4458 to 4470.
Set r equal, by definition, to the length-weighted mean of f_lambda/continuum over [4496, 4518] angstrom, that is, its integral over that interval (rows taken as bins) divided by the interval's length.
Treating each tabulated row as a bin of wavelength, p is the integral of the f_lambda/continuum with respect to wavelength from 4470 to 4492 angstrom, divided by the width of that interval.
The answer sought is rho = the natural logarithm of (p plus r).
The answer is 0.821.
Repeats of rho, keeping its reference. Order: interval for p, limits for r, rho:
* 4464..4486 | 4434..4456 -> 0.738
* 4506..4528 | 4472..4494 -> 0.823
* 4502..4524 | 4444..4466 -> 0.769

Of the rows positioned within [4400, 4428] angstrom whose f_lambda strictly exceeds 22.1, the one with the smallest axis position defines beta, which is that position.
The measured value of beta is 4419 angstrom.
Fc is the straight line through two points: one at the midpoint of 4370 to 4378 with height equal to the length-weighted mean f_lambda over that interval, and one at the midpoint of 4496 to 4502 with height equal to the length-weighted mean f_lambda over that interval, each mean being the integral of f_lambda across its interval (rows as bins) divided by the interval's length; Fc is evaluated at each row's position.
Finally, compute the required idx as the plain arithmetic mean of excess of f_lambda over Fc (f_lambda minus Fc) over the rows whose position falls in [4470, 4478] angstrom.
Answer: 1.1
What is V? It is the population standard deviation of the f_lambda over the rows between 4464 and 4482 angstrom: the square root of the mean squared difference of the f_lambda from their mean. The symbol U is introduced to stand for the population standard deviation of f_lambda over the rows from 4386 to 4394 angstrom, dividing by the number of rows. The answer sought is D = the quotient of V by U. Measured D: 1.5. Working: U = 0.6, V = 0.88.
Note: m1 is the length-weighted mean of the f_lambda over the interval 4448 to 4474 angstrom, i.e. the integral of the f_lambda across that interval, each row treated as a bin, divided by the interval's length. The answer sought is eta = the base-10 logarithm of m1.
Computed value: 1.32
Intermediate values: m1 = 20.8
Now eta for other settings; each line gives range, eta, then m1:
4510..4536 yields 1.36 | 22.8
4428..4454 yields 1.33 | 21.3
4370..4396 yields 1.25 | 17.9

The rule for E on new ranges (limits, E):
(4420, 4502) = 4421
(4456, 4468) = 4465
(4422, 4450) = 4423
